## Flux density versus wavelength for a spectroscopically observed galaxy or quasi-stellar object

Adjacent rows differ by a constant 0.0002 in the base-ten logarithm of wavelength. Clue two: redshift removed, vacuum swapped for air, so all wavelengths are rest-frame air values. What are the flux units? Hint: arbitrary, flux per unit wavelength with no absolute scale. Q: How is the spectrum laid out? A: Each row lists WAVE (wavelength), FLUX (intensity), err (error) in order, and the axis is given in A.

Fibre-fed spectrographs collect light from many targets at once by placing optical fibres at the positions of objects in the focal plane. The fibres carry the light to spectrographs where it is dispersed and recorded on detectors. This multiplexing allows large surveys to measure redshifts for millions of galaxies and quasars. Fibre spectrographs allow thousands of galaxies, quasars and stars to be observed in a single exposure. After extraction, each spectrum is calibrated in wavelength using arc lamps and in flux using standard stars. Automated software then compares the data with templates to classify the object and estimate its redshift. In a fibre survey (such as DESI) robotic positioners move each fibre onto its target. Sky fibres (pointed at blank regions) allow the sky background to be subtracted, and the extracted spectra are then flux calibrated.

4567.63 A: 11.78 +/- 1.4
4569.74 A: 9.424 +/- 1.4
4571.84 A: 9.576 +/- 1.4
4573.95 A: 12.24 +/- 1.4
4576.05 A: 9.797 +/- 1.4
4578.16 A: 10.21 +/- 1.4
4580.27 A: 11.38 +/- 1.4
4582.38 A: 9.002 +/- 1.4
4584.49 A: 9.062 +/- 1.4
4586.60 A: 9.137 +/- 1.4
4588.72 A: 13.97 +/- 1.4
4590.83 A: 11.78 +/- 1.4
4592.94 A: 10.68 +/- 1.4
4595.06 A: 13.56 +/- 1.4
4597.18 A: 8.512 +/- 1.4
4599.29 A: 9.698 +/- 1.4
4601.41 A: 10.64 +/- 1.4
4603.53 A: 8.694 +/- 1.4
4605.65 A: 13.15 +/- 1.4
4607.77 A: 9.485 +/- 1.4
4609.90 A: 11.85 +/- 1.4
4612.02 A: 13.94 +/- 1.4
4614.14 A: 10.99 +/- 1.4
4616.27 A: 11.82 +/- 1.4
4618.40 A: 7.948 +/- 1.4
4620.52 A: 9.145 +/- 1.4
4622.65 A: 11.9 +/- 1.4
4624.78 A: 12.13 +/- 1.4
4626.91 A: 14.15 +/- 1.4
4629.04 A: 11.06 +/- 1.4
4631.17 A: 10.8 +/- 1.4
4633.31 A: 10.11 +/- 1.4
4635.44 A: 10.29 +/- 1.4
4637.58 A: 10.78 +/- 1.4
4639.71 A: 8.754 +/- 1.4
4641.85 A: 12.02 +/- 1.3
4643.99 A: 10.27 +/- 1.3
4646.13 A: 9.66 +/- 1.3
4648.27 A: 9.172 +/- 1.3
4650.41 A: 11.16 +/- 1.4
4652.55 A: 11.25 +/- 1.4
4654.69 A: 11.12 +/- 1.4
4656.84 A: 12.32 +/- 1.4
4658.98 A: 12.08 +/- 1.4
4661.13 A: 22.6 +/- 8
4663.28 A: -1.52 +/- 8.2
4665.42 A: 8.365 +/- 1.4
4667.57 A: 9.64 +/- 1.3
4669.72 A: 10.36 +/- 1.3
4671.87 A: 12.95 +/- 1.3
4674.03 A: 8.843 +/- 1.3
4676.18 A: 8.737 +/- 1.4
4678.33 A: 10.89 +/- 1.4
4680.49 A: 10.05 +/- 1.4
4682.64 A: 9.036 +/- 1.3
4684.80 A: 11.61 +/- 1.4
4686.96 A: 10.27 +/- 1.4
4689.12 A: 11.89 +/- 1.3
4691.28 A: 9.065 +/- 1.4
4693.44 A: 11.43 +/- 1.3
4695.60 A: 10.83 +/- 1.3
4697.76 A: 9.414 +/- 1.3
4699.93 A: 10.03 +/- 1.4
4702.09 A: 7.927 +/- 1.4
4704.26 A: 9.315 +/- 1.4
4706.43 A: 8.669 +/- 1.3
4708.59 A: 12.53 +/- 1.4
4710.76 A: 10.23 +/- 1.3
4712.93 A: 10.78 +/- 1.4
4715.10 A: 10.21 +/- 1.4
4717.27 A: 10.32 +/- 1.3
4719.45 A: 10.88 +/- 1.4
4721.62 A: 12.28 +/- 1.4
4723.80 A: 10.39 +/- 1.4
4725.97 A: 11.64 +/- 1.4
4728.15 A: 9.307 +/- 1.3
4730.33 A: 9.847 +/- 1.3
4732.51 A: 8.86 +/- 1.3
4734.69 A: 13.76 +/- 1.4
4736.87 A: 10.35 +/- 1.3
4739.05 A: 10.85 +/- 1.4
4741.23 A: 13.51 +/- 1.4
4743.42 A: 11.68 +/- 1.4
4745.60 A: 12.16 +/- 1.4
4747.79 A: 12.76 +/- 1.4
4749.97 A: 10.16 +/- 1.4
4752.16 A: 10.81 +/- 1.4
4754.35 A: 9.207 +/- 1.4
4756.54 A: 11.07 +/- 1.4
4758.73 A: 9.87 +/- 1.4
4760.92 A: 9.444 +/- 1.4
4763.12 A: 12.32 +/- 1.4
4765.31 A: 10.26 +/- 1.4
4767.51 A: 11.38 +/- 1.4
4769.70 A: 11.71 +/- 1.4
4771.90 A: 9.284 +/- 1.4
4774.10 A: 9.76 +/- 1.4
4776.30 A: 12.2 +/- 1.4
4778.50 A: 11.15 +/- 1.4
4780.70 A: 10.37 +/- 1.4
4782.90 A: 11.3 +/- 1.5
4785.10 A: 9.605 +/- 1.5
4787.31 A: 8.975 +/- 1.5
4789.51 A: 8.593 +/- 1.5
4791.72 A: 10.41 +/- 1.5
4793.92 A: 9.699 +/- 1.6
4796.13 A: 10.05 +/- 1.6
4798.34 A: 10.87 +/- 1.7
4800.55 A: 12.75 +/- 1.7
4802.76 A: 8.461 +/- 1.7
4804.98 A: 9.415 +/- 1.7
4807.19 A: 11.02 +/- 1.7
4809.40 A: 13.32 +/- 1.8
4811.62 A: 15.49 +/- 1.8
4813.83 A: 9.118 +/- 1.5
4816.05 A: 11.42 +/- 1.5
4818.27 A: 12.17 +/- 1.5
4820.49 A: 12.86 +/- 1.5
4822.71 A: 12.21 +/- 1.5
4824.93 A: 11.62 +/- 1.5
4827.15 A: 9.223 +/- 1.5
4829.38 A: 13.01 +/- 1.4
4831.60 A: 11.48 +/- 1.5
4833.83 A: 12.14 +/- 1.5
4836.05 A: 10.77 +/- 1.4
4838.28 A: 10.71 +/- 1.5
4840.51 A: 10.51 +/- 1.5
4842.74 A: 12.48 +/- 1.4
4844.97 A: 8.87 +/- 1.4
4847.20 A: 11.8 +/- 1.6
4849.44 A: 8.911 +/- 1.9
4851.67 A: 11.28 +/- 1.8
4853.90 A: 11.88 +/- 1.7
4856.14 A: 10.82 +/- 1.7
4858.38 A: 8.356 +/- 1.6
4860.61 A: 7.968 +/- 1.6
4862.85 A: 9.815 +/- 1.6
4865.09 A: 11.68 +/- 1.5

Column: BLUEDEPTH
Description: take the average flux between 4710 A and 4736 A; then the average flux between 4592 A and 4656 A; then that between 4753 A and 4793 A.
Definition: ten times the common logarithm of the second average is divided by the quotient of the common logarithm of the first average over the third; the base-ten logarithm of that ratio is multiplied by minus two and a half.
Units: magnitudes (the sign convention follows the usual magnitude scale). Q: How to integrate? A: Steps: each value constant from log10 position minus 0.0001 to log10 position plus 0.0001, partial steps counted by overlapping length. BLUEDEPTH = -5.05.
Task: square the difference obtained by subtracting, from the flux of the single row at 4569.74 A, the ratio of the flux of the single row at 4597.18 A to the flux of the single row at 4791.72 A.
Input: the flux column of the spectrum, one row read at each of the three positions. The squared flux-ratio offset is 74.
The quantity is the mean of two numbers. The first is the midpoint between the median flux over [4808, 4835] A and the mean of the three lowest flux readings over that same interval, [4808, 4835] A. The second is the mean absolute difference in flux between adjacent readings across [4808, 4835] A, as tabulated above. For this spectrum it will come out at 6.51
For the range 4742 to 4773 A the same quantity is 5.76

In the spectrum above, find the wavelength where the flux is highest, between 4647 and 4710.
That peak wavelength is 4661.13 A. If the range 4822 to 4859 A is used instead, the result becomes 4829.38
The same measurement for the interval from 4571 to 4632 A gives 4626.91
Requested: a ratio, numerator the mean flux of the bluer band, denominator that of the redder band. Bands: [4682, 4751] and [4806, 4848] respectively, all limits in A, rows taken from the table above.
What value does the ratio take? 0.92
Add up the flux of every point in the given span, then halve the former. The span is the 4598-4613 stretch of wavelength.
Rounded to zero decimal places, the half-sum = 39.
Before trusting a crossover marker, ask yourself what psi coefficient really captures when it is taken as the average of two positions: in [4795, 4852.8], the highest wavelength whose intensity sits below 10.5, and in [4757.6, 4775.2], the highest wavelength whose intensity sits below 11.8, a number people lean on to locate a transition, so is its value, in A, 4811.8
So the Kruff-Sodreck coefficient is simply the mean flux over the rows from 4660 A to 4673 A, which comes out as 10.4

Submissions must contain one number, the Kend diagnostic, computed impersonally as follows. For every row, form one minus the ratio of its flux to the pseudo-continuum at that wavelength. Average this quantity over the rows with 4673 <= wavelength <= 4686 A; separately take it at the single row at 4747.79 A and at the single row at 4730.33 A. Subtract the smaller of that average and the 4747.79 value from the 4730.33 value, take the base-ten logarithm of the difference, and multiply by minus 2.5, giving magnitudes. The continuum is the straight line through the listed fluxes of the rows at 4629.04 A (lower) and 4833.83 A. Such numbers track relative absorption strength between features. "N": 1.5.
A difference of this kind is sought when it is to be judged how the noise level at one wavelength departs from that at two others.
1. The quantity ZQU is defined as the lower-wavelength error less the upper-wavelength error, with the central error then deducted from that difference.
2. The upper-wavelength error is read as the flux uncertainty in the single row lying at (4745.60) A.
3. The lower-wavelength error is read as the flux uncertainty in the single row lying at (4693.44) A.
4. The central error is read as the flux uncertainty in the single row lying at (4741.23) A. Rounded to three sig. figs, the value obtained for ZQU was -1.50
